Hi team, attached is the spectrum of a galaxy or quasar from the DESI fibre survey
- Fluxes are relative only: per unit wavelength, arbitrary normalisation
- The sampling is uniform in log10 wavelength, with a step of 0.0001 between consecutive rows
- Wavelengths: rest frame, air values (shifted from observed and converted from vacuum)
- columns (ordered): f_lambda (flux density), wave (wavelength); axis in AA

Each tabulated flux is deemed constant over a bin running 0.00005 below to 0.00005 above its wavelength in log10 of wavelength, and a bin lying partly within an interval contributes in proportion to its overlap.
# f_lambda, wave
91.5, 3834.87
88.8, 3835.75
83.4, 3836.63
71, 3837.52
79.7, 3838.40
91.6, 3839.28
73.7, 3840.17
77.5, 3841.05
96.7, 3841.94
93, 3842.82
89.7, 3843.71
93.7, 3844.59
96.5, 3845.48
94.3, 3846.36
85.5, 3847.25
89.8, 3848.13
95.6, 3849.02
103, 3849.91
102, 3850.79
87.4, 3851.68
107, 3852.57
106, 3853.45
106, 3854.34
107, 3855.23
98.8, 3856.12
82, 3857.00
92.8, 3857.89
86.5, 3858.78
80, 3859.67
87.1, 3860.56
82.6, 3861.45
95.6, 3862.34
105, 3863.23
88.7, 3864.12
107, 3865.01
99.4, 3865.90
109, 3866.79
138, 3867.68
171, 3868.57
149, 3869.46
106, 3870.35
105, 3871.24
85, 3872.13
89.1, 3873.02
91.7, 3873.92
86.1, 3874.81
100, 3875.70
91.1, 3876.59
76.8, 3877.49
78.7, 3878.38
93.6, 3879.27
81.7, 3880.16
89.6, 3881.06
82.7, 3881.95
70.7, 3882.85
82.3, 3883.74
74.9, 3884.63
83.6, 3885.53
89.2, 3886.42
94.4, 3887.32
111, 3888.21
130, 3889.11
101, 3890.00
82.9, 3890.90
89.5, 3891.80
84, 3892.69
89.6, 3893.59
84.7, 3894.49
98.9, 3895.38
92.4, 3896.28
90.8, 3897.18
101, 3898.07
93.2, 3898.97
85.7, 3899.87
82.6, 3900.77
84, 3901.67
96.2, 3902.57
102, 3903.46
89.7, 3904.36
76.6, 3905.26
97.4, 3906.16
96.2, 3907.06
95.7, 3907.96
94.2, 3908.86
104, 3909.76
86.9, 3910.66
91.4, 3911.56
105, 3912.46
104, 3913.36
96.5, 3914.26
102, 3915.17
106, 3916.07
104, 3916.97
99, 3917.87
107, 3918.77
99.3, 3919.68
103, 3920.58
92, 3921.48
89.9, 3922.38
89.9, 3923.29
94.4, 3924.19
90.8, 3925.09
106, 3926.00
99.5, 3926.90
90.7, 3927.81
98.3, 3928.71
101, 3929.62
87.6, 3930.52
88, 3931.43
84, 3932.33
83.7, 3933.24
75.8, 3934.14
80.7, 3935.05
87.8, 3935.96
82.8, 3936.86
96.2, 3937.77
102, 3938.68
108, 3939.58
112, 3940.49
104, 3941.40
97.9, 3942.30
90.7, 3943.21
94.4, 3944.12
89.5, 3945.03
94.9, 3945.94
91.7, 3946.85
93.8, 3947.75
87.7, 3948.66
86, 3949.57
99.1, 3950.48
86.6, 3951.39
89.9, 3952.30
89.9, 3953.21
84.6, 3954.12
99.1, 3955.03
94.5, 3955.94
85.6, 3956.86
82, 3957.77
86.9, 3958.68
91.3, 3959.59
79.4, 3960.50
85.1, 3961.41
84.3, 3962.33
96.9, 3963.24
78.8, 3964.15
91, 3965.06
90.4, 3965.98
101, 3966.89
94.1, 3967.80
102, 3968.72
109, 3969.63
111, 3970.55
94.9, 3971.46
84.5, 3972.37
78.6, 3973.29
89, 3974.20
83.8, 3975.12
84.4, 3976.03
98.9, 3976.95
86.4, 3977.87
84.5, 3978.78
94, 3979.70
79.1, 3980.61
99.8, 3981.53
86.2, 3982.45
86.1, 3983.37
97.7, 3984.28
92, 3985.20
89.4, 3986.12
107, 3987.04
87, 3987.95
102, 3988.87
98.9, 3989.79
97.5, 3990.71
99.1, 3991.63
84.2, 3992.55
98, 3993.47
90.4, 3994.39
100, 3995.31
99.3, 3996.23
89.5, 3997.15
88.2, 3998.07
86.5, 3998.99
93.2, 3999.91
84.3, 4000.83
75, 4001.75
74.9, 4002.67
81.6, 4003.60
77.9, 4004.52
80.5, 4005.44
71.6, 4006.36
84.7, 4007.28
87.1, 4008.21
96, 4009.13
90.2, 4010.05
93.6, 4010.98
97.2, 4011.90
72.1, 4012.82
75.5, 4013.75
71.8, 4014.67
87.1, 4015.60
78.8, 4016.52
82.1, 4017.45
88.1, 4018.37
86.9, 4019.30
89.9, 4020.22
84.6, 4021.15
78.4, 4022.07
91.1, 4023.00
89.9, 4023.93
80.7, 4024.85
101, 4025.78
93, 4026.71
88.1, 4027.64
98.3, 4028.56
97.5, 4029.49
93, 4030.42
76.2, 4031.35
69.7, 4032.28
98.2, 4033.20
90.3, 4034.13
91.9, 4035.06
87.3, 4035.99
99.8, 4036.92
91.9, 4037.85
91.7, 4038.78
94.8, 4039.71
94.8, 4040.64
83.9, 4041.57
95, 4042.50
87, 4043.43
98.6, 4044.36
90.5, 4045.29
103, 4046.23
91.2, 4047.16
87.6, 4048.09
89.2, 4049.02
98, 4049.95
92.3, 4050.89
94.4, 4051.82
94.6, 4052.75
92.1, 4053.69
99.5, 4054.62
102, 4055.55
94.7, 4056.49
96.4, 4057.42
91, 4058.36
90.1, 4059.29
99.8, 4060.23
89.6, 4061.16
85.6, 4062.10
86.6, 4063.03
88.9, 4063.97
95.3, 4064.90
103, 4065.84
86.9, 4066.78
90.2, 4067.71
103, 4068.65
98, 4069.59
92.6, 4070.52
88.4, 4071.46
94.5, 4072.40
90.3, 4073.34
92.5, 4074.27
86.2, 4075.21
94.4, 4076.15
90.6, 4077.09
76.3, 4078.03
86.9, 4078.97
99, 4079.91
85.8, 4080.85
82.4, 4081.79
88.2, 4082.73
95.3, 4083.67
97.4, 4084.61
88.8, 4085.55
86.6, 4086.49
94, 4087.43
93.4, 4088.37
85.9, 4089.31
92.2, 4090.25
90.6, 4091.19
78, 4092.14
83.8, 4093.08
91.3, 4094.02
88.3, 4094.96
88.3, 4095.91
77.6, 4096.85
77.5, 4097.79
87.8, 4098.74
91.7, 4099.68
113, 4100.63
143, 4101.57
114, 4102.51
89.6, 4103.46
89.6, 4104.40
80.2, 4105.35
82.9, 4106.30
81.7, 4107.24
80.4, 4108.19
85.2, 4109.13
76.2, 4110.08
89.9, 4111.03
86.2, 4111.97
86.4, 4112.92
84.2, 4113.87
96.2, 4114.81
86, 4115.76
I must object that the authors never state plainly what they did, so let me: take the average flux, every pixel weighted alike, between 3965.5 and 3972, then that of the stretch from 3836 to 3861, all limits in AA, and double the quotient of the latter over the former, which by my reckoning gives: 1.82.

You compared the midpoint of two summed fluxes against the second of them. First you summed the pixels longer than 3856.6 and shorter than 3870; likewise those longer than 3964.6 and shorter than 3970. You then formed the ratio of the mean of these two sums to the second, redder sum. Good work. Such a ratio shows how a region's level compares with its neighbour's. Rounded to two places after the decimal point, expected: 1.84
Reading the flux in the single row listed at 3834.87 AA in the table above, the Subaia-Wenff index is 91.5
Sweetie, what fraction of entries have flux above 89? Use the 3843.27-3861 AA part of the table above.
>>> 0.70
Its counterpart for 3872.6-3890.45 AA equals 0.55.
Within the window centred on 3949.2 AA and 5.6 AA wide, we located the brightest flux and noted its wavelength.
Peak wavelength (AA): 3950.48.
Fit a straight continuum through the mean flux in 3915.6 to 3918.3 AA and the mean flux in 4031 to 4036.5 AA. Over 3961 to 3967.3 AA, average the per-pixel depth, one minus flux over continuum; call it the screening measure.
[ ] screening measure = 0.07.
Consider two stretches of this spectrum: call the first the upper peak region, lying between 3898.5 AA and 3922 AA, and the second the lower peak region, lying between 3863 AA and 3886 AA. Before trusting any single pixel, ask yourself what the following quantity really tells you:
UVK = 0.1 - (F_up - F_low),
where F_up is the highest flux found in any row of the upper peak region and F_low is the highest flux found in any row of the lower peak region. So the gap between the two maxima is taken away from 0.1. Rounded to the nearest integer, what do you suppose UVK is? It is 64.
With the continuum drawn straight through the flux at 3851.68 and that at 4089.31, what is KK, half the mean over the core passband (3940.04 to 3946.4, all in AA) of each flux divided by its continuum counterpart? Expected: 0.562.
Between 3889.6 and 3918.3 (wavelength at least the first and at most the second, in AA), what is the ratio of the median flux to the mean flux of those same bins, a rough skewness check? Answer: 1.01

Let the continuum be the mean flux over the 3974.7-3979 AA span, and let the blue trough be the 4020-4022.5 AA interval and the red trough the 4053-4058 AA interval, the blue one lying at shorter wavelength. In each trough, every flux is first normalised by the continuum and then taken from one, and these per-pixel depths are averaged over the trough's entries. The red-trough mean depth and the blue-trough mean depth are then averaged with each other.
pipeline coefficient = -0.03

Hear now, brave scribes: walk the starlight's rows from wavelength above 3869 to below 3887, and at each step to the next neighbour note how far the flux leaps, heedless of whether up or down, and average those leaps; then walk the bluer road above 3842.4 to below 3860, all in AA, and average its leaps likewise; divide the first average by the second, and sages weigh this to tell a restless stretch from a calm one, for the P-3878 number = 1.63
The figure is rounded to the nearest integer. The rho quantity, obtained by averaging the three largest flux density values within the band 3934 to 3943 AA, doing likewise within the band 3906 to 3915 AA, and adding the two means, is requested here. 212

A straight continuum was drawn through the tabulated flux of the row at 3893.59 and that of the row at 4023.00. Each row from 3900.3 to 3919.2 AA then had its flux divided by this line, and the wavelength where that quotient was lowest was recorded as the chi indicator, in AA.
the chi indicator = 3905.26 AA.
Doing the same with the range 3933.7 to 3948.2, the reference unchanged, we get 3934.14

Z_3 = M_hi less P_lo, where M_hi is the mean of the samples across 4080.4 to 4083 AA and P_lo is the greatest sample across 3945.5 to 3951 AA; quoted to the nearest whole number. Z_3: -14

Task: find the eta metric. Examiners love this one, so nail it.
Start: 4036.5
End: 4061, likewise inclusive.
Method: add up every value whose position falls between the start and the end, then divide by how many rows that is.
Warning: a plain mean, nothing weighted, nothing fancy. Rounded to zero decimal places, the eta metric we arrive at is 94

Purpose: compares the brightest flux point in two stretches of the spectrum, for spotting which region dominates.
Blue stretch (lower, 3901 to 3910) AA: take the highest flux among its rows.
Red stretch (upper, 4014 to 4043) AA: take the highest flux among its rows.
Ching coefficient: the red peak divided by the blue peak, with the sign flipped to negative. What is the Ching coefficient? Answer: -0.97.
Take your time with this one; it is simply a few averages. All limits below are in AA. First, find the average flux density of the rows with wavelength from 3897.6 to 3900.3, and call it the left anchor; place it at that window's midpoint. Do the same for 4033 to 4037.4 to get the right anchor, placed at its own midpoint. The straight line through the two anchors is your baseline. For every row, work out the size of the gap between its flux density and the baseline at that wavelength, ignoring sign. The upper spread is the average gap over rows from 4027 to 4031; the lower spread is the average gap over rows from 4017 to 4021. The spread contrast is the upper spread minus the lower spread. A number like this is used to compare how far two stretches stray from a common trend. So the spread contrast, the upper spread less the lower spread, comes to -3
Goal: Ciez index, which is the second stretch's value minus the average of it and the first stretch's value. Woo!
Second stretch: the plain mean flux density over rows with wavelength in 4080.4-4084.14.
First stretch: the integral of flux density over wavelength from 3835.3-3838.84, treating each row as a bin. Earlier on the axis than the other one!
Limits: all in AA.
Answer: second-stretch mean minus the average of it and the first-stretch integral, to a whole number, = -99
